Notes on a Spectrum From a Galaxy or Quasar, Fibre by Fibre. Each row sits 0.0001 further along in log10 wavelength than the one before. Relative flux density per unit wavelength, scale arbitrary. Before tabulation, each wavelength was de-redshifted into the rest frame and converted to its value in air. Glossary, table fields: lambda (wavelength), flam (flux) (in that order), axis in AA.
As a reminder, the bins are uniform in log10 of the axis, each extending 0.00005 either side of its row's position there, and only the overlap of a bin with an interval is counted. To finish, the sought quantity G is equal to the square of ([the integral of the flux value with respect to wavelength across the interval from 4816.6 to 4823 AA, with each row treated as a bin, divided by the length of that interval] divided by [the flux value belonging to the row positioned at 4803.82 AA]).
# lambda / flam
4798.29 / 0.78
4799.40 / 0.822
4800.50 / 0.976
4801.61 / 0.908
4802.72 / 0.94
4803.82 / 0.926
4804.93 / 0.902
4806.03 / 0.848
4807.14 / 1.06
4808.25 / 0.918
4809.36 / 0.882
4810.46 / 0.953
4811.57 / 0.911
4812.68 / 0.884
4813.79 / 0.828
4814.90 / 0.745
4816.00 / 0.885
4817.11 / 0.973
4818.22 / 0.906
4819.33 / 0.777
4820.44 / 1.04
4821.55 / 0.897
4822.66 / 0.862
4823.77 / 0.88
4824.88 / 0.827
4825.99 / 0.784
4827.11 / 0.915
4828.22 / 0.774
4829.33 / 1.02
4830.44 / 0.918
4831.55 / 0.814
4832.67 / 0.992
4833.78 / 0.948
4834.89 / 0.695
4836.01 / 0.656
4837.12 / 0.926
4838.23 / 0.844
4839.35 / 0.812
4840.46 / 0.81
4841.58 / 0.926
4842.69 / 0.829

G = 0.97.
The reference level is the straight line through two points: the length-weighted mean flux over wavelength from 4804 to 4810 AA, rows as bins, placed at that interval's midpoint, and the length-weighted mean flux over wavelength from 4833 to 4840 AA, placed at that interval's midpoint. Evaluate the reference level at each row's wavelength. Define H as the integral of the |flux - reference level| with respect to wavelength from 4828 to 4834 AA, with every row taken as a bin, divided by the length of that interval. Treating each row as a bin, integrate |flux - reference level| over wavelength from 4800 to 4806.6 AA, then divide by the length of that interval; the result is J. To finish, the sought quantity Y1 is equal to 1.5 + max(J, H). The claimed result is 1.61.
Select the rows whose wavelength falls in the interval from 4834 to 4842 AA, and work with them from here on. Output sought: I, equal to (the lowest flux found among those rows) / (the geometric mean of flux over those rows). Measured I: 0.82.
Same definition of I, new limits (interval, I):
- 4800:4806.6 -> 0.93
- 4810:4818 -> 0.85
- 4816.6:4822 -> 0.85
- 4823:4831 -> 0.89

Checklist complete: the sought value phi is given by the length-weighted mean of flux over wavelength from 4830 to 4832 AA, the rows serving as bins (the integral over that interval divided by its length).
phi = 0.87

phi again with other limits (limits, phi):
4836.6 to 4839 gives 0.88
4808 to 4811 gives 0.92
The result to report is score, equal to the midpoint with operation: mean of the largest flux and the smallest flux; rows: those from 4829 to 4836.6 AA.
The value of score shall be 0.838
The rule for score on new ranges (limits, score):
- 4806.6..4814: 0.944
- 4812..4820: 0.859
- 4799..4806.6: 0.899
